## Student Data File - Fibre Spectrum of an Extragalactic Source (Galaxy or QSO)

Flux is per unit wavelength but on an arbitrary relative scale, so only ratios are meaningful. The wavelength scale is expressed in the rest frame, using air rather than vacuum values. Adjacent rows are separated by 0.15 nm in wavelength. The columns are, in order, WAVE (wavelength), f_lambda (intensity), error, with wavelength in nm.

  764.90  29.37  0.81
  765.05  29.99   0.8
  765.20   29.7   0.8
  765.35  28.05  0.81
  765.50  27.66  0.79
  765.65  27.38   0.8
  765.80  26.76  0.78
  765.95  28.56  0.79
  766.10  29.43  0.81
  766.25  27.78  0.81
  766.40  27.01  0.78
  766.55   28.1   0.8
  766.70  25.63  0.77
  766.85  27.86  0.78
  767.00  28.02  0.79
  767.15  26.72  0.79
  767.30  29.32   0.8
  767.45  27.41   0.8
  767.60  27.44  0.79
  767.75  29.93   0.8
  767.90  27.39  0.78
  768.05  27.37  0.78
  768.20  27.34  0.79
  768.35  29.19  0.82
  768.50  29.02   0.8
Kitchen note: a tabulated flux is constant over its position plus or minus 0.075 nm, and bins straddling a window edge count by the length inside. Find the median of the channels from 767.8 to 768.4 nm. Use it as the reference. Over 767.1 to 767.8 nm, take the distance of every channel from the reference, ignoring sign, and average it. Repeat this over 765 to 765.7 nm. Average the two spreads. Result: 1.1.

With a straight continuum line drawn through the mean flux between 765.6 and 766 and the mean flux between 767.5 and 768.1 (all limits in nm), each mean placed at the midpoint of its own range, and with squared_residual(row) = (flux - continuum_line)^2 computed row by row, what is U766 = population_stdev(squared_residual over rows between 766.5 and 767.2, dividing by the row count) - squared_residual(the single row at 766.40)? 1.3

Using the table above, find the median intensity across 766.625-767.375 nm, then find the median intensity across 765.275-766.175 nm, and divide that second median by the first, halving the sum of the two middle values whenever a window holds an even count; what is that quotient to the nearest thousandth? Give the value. 1.000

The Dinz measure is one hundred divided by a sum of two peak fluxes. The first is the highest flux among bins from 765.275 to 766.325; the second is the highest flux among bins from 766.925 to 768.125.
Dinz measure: 1.68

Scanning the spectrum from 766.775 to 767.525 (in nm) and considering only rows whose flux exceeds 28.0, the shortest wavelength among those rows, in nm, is 767.00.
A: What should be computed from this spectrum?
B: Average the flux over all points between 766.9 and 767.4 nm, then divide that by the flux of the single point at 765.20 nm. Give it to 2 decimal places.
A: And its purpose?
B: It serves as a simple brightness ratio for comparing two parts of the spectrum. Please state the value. 0.94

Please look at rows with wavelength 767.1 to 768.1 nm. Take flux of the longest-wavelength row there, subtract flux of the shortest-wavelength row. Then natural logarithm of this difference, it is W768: -0.4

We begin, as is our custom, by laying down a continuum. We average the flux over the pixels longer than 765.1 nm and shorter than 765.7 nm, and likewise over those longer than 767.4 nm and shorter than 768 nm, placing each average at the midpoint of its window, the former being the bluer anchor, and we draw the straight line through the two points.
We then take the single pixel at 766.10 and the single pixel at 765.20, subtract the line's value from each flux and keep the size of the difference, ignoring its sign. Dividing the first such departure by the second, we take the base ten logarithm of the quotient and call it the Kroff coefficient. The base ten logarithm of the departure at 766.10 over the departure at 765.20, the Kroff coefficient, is -0.1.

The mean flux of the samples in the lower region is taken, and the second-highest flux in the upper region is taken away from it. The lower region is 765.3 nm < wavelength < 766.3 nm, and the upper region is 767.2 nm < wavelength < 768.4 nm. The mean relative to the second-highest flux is -1.4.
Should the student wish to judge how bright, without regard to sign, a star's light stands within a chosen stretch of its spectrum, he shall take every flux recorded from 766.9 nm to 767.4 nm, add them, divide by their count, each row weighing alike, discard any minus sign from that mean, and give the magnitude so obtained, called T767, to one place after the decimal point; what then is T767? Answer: 28.0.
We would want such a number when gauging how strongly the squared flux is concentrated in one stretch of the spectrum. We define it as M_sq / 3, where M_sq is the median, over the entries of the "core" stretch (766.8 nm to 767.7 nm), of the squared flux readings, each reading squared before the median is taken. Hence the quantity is 255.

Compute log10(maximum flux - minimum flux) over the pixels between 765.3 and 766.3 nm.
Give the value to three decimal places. 0.427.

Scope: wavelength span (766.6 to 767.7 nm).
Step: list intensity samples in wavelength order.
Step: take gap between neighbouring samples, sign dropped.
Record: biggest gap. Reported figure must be 2.60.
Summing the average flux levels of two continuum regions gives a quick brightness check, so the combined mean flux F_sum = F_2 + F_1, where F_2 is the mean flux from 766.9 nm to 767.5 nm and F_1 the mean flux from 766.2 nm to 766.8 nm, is 55.0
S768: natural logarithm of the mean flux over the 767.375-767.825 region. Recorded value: 3.34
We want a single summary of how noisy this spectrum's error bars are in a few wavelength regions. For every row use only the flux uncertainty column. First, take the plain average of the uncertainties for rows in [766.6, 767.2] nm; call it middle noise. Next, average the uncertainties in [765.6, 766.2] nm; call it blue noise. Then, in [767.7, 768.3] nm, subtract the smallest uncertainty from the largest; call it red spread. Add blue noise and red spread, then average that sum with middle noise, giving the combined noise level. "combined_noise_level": 0.799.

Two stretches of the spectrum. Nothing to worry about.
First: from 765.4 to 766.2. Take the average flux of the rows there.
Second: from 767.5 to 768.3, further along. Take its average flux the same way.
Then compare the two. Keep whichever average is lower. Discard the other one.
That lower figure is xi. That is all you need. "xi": 27.9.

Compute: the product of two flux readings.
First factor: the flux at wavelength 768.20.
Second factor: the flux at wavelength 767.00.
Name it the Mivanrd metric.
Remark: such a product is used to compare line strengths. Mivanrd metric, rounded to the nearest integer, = 766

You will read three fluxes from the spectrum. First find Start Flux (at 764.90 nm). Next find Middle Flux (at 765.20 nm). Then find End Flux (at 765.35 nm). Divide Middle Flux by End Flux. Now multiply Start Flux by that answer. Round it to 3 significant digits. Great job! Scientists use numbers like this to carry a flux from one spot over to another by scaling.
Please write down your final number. 31.1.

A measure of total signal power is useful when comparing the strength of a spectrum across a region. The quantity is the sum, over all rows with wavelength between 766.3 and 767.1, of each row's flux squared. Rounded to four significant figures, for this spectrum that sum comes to 3737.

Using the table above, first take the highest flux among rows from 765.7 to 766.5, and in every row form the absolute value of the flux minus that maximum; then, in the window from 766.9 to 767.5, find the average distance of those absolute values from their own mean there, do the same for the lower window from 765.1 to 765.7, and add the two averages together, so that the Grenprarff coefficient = 1.35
